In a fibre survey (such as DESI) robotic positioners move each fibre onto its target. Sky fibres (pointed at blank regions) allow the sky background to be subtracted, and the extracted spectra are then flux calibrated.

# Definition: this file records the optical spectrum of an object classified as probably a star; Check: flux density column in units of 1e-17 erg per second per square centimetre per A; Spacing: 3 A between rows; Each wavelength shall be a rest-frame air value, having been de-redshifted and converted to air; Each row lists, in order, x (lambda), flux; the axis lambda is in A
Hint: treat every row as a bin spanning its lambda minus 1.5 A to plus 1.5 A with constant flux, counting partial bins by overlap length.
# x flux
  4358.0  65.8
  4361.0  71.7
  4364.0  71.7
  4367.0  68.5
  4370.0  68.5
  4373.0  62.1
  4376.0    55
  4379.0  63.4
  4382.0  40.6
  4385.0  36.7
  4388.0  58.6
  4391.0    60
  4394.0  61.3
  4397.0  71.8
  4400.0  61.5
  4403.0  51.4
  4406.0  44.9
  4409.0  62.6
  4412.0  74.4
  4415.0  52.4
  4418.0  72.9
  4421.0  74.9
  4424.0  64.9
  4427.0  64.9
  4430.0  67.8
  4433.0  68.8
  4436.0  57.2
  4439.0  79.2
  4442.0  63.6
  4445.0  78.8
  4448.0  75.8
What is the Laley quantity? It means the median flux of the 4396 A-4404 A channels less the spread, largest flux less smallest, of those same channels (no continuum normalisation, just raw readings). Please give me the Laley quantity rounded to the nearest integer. 41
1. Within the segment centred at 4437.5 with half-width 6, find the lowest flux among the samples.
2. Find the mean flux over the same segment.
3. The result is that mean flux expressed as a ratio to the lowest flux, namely 1.17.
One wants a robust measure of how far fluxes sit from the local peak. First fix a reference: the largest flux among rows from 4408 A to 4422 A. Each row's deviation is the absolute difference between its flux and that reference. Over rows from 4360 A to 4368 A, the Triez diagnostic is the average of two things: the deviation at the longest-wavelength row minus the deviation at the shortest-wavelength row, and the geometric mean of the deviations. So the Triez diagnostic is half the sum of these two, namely 3.62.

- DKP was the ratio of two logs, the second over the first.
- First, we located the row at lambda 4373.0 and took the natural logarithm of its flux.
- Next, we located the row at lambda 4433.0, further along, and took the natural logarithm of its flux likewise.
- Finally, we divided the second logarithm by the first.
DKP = 1.02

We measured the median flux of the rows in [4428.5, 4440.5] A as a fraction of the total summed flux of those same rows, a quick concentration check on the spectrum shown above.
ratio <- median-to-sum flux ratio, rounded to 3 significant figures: 0.250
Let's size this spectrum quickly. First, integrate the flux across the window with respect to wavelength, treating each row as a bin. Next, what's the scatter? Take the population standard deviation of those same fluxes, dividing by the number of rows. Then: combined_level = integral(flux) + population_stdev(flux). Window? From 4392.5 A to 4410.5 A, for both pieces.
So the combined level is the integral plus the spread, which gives 1069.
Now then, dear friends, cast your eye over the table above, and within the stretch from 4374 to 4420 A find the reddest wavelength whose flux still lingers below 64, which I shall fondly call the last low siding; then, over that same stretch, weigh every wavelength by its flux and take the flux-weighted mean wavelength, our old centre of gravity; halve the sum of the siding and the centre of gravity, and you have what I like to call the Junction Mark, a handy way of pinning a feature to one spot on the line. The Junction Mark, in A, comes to 4406.5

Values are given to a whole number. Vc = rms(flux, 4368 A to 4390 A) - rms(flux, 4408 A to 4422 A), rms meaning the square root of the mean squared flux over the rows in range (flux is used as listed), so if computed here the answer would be -12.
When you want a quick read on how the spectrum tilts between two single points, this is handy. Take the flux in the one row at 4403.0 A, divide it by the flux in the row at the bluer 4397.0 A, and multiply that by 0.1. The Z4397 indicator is 0.072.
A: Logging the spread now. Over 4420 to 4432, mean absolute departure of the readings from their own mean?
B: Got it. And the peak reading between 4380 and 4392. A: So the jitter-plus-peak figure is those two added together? 63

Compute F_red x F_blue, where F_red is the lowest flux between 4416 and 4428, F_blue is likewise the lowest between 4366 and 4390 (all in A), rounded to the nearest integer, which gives 2382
